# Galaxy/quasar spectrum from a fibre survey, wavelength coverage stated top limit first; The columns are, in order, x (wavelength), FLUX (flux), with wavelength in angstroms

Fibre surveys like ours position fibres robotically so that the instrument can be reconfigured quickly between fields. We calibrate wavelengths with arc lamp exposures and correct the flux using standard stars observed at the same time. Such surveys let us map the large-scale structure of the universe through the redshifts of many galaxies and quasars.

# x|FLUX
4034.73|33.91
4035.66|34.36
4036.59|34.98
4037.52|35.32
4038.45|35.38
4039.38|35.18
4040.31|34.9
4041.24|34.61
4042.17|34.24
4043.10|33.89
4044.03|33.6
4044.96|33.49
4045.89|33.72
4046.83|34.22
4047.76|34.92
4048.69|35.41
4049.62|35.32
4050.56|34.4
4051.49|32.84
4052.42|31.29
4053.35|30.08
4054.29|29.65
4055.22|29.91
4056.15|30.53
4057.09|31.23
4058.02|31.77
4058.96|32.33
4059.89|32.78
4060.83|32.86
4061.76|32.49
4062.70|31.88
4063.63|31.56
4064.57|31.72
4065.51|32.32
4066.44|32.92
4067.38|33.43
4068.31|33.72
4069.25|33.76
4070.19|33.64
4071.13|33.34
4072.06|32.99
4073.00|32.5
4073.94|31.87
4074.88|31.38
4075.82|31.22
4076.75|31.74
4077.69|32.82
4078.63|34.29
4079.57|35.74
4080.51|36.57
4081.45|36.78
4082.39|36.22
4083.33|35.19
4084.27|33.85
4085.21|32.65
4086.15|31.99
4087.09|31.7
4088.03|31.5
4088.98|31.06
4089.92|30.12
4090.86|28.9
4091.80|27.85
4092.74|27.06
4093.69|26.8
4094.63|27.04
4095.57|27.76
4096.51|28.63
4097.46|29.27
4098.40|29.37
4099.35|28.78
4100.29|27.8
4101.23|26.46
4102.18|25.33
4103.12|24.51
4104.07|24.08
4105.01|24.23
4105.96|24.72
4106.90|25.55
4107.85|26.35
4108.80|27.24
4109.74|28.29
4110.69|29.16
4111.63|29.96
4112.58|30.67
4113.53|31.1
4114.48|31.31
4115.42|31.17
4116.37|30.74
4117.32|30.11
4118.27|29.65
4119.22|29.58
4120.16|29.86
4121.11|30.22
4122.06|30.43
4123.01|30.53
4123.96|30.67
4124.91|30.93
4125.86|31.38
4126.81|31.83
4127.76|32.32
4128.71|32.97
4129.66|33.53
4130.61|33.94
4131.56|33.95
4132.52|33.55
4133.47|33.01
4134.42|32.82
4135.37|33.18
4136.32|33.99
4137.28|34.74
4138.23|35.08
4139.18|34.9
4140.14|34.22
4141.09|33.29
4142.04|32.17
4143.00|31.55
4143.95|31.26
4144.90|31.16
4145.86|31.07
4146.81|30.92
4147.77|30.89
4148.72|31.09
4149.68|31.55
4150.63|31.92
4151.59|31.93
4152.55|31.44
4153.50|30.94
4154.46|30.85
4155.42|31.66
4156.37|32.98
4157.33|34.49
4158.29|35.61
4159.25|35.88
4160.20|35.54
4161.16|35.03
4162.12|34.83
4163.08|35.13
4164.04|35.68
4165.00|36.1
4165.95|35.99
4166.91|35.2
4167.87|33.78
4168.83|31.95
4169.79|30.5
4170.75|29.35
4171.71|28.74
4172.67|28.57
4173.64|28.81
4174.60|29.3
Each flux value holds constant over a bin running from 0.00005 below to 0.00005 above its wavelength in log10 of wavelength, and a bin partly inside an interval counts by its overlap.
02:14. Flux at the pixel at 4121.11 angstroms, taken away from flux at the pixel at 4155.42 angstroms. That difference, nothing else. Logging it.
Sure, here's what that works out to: 1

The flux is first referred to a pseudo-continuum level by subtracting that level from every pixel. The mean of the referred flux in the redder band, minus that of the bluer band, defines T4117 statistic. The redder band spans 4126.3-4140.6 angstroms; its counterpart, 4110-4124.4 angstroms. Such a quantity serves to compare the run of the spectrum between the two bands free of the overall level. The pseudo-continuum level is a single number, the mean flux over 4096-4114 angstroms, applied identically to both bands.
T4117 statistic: 3.3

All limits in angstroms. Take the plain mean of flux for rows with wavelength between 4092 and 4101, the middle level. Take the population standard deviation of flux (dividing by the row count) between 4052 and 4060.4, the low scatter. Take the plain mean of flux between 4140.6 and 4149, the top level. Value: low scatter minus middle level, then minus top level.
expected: -58.5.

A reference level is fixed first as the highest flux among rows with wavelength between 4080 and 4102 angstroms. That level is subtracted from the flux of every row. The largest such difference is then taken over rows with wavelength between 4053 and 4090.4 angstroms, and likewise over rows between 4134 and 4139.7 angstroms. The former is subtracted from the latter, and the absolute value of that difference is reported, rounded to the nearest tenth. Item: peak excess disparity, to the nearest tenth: 1.7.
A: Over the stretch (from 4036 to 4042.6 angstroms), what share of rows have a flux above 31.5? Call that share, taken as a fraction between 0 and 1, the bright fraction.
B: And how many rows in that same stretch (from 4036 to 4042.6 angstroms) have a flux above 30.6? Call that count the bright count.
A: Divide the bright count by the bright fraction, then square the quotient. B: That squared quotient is 49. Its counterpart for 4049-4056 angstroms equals 87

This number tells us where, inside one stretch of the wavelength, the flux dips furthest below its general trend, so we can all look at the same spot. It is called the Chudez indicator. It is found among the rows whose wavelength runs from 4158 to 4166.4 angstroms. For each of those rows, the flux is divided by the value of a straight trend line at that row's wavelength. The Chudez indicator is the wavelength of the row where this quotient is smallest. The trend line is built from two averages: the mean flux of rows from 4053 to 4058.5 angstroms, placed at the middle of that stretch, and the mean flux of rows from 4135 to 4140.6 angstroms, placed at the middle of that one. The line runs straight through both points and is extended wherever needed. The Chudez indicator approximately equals 4162.12 angstroms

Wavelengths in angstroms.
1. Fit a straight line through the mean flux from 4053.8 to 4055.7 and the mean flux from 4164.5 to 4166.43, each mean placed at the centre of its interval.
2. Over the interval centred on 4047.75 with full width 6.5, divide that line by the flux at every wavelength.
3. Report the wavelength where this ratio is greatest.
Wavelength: 4044.96 angstroms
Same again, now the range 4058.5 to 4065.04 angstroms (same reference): 4063.63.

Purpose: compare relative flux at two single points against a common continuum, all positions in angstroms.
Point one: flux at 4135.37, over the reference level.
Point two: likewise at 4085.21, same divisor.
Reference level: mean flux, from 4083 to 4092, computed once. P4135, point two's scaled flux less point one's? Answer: -0.02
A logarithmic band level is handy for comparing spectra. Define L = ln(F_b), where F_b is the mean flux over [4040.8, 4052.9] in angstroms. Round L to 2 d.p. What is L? 3.53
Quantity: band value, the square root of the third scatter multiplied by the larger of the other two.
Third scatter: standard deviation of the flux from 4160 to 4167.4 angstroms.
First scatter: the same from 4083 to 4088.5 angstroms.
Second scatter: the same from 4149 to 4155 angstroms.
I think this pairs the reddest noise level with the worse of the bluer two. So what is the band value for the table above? 0.8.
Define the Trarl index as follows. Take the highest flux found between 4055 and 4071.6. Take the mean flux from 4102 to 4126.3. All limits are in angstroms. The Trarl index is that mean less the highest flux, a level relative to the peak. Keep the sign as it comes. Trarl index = -5.0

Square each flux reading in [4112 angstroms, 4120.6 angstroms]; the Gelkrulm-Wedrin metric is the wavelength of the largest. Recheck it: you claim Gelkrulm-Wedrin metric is 4114.48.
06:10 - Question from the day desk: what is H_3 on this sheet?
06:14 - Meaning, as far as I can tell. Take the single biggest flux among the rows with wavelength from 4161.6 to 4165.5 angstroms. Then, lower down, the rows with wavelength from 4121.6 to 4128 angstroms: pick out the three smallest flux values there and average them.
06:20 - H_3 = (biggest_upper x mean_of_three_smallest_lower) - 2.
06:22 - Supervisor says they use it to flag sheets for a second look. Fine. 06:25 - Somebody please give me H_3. 1101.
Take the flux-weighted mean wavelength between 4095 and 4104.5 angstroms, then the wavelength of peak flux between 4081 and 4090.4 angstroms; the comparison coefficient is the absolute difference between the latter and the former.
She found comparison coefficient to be 18.2 angstroms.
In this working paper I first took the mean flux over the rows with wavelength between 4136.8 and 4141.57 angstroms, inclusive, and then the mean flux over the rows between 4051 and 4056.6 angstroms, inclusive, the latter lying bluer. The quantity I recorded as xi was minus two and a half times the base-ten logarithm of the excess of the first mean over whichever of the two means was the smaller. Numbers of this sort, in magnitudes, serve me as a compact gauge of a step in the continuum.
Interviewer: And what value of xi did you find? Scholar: -1.4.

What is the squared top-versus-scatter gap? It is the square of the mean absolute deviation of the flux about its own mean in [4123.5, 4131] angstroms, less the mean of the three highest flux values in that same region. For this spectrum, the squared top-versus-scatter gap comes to 1055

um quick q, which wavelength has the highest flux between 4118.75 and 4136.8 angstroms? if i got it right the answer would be 4136.32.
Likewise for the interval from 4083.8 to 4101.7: 4084.27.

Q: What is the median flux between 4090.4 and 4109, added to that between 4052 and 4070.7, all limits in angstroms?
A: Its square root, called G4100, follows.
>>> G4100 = 7.7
